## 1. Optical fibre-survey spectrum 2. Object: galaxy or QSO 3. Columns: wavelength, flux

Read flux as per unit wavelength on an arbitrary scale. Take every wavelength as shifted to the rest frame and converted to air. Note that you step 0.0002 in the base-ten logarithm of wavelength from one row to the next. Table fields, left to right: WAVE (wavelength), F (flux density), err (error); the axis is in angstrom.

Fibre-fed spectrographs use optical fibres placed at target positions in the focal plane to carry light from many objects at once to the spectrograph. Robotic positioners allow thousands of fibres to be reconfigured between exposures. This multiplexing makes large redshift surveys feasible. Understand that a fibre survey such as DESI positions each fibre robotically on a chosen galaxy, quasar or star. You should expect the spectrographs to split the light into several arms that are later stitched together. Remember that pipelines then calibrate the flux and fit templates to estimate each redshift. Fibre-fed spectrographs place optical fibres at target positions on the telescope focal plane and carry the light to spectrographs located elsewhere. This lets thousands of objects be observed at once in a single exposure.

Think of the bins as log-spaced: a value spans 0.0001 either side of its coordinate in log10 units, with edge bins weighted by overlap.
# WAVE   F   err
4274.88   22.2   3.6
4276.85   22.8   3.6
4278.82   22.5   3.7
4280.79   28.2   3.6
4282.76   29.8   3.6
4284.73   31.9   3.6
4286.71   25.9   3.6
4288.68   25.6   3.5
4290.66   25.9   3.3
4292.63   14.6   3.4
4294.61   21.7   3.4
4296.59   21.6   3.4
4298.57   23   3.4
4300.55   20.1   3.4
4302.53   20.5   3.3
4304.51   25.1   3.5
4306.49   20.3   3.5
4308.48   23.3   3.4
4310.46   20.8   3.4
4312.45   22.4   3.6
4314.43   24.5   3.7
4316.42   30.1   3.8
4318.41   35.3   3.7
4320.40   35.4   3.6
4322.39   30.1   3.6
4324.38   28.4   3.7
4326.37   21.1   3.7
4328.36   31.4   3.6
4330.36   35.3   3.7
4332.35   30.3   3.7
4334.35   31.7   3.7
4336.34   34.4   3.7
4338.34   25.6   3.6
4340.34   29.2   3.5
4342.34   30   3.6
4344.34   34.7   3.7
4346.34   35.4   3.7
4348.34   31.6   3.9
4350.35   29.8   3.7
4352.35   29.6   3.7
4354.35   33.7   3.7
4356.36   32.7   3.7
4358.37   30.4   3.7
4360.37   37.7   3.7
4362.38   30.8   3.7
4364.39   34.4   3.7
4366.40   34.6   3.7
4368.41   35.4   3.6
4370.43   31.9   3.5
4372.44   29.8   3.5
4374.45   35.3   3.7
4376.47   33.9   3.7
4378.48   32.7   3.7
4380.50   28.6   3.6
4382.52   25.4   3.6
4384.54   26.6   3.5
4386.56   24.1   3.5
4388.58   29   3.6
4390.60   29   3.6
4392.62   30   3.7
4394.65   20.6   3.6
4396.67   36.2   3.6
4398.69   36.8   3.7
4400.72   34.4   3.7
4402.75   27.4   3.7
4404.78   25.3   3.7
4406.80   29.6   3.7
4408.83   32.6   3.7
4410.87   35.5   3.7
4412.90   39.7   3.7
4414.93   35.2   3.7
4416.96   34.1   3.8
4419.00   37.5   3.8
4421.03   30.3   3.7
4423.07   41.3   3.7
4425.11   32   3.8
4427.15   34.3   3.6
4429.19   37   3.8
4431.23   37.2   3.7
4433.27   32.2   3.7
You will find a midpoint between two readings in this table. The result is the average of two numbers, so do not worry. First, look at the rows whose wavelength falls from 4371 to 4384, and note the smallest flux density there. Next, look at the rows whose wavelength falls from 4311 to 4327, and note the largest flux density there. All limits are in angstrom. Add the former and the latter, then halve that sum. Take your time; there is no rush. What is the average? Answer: 30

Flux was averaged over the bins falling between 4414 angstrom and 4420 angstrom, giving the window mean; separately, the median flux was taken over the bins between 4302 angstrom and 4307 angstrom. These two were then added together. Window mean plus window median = 56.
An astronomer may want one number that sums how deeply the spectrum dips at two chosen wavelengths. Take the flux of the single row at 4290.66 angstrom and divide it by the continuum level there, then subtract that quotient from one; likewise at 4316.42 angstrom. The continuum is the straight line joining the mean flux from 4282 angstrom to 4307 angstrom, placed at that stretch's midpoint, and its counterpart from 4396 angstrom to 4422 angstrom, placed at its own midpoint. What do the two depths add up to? -0.30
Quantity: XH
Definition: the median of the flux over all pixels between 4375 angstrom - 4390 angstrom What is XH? 28.6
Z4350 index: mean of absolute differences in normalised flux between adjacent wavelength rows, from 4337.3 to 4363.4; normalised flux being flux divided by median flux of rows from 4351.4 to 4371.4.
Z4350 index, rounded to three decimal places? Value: 0.093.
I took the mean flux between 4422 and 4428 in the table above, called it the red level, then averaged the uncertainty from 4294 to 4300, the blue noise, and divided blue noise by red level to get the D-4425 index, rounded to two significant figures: 0.095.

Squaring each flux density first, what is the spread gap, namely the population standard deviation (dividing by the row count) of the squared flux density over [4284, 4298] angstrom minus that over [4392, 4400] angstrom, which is -145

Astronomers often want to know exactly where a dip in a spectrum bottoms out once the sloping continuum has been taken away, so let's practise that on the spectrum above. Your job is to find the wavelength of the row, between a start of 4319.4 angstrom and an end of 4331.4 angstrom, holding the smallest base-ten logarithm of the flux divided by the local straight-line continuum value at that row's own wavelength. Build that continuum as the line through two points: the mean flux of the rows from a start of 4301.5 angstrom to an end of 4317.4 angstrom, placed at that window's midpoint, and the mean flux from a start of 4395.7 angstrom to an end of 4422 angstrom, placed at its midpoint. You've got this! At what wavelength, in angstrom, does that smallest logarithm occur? 4326.37 angstrom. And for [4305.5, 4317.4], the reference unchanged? 4306.49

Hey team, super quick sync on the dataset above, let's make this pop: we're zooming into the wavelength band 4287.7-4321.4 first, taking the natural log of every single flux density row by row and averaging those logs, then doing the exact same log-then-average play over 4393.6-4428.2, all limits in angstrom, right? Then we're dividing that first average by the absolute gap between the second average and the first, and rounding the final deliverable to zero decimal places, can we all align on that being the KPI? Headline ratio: 10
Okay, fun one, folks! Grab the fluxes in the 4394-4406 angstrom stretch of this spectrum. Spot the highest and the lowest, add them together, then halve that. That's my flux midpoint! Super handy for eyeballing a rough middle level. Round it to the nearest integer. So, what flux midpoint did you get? 29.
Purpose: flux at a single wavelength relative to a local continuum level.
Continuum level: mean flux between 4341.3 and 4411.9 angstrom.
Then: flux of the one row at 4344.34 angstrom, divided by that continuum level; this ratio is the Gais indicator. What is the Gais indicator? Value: 1.11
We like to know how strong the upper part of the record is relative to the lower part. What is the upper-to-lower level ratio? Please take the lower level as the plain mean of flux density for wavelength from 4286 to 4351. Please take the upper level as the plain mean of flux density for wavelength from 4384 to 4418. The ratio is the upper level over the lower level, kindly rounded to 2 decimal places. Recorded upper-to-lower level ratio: 1.14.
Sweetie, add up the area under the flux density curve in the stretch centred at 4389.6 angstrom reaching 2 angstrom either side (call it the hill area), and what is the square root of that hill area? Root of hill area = 10.8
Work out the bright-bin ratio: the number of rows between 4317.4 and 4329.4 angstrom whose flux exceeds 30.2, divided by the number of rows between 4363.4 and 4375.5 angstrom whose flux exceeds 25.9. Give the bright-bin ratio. 0.50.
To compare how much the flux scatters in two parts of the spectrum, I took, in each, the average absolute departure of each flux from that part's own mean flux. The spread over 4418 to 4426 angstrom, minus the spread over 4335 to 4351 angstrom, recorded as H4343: 1.4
